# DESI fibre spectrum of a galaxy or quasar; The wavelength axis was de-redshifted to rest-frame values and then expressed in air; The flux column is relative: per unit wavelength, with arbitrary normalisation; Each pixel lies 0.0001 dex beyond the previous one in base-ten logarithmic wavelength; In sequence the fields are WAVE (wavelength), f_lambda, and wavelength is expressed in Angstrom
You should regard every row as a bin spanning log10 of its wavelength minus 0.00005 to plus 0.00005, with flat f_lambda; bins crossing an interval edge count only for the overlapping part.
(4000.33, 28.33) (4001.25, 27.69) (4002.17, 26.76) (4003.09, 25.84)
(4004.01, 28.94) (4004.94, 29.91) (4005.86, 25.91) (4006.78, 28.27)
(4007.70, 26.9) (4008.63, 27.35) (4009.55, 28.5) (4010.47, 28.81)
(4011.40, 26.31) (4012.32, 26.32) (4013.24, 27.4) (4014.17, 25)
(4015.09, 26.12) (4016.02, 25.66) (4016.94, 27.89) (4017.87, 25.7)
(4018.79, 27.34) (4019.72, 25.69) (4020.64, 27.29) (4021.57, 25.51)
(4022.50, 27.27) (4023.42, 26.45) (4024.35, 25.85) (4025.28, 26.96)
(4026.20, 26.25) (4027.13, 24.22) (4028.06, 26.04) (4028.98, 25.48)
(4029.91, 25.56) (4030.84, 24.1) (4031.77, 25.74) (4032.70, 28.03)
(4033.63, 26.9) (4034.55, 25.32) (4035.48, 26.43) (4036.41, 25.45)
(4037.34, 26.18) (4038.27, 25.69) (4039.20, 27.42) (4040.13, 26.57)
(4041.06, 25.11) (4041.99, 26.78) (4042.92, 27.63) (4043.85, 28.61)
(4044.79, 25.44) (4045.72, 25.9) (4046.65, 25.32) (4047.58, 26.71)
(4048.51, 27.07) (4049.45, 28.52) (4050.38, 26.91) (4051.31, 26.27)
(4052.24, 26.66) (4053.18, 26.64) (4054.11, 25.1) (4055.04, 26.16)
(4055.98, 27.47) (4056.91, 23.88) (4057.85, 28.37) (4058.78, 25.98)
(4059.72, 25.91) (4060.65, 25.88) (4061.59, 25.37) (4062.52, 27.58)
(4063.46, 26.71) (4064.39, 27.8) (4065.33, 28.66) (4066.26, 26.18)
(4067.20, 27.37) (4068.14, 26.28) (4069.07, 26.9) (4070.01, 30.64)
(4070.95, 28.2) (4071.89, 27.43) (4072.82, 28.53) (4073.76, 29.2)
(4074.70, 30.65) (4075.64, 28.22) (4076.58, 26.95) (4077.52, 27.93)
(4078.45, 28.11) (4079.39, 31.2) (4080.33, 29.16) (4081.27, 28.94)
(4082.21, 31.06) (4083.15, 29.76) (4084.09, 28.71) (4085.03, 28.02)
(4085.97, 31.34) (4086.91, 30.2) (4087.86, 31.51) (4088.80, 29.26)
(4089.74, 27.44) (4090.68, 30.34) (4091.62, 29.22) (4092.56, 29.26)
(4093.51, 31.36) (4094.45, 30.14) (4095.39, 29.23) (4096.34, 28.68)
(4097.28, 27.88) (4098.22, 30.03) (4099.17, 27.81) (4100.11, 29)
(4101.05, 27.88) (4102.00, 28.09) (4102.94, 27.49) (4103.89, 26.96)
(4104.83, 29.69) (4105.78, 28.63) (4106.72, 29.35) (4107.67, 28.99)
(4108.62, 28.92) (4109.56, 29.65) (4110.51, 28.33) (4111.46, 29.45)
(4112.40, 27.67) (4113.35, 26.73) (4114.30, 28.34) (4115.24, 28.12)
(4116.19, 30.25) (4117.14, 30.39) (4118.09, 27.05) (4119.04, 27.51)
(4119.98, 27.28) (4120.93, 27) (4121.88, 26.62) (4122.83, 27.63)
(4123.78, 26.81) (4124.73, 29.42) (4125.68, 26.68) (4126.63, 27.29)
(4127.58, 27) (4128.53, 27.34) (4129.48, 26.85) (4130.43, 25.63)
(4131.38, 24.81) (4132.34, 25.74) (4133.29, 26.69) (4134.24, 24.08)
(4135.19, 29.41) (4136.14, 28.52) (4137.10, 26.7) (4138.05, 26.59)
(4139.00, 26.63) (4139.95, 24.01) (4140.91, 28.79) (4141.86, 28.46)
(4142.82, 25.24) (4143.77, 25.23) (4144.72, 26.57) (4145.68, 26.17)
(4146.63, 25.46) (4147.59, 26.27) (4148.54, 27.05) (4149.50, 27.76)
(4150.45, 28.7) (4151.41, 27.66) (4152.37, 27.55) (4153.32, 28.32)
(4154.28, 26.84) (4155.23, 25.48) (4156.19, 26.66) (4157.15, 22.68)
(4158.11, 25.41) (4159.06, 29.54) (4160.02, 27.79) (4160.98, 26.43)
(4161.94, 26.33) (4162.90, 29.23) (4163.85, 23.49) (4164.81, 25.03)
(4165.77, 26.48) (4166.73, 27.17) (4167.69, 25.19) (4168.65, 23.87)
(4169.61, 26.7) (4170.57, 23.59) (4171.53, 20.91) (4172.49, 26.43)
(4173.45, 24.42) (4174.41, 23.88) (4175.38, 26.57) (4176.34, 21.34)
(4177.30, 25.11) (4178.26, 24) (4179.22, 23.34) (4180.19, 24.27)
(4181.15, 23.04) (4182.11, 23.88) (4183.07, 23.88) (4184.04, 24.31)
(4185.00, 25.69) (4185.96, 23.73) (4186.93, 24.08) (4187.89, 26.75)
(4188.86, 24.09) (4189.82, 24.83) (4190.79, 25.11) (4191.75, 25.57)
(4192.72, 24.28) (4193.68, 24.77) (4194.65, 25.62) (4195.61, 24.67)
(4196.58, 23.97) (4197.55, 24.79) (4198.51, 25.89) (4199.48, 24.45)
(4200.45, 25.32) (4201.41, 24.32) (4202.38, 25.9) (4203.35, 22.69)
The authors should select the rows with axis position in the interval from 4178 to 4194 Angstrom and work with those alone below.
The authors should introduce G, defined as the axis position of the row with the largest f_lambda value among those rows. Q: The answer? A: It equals 4187.89 Angstrom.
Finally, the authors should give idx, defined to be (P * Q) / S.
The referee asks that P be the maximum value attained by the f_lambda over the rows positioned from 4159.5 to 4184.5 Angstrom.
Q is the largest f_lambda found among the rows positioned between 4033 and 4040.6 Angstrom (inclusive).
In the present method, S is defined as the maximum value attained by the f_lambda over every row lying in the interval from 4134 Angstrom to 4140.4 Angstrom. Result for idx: 27.3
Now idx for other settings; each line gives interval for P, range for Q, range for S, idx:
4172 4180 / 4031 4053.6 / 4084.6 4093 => 24.1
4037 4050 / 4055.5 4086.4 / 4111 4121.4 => 29.5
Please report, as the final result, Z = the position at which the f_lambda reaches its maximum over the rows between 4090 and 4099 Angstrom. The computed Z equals 4093.51 Angstrom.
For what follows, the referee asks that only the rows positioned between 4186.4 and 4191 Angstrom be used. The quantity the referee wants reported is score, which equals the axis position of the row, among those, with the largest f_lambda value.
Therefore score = 4187.89 Angstrom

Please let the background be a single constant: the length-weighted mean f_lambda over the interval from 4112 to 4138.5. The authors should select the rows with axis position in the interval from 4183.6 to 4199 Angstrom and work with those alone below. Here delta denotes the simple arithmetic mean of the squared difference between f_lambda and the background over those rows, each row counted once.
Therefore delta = 6.4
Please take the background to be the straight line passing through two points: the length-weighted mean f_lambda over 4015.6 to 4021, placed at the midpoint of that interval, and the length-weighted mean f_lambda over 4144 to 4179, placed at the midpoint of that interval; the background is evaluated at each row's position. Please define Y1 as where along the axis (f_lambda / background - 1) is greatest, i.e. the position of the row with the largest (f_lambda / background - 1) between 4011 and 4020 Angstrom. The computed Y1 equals 4016.94 Angstrom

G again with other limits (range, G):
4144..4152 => 4150.45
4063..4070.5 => 4070.01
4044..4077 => 4074.70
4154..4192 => 4159.06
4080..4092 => 4087.86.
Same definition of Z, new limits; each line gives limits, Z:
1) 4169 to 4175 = 4169.61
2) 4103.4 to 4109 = 4104.83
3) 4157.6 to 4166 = 4159.06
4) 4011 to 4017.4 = 4016.94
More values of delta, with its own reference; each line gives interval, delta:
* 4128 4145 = 2.9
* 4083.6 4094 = 7.5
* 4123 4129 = 0.9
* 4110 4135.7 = 2.2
